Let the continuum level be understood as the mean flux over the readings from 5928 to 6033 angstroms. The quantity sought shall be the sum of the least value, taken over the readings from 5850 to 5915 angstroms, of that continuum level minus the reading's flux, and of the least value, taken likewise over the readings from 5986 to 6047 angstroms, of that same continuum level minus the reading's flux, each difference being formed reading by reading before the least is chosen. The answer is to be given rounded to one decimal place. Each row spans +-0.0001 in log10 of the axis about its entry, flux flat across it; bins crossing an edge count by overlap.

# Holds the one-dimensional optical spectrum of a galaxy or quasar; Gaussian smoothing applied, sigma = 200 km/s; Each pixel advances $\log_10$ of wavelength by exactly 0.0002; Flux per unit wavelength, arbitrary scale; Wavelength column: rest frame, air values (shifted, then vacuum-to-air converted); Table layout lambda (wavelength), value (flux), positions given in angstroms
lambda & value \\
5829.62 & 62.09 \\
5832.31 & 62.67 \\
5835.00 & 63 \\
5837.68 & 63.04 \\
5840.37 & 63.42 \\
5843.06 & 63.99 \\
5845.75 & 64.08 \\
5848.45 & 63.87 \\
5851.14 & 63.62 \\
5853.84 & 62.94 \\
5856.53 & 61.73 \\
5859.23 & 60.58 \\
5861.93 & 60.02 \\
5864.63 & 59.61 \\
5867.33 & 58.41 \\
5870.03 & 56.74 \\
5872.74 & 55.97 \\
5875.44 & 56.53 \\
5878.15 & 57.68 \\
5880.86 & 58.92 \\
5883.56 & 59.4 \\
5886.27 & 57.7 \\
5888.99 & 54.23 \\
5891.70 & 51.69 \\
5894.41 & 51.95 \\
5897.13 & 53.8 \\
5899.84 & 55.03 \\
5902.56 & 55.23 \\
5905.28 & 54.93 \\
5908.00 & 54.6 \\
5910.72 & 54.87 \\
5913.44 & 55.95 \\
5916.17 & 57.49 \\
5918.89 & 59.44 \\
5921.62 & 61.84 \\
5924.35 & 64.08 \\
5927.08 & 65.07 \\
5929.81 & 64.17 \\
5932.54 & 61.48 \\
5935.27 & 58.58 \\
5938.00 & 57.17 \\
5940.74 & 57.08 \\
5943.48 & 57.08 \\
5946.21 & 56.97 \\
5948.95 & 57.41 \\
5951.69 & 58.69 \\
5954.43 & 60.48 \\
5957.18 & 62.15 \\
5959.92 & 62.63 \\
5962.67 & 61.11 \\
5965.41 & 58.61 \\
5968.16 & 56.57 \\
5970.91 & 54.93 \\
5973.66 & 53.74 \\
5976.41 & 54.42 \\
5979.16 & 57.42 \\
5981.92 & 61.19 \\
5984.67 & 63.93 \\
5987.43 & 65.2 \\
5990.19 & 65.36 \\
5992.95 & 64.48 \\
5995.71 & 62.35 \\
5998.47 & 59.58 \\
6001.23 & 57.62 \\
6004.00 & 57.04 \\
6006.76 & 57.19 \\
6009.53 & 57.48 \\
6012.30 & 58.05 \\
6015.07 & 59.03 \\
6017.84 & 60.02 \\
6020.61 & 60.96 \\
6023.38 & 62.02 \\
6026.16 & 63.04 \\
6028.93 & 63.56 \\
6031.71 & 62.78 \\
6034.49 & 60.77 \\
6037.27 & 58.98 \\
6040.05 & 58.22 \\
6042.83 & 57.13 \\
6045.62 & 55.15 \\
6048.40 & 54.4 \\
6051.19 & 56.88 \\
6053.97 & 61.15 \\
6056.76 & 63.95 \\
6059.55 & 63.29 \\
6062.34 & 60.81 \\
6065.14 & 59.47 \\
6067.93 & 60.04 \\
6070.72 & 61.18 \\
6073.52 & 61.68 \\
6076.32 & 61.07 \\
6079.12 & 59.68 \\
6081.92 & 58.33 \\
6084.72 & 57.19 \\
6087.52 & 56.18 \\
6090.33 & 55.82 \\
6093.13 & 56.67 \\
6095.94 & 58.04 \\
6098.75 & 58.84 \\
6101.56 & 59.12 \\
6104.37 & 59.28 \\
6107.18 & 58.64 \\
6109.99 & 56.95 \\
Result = -9.4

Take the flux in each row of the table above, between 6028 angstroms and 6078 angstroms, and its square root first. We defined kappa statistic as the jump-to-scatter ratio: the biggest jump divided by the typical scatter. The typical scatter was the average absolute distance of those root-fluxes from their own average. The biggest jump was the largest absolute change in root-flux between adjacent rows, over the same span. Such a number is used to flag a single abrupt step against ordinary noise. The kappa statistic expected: 1.93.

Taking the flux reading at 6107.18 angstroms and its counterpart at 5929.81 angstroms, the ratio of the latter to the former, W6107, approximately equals 1.09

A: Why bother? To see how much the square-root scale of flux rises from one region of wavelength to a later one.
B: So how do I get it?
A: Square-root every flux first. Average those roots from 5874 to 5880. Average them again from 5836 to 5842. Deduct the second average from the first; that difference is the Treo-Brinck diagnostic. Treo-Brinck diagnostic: -0.40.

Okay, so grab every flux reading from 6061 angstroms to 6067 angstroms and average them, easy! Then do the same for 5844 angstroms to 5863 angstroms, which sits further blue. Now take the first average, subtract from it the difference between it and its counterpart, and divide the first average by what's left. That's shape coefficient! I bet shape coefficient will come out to 0.96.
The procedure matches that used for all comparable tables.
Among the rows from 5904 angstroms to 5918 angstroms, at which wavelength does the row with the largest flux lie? 5916.17 angstroms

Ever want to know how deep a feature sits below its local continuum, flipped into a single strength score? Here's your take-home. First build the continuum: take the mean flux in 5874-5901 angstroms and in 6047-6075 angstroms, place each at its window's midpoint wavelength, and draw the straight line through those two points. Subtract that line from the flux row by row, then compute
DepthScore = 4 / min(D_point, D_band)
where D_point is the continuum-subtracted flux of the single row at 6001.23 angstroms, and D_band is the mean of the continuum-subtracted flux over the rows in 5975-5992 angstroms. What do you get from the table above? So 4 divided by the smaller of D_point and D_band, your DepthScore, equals -4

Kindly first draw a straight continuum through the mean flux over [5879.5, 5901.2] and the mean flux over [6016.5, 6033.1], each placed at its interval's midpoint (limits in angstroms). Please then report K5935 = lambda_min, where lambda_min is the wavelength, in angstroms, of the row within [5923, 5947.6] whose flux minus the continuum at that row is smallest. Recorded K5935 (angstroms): 5946.21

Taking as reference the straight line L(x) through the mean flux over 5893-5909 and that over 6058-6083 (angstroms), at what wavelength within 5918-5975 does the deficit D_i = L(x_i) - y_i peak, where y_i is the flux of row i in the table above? 5973.66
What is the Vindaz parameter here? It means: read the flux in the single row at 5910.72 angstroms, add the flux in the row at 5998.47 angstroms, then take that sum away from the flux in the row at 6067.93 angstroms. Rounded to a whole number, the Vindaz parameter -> -54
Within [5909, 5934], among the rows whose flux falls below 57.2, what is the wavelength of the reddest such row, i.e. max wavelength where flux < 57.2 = 5913.44 angstroms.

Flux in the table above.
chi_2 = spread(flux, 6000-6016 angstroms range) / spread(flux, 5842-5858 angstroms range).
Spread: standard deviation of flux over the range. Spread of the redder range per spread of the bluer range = 0.8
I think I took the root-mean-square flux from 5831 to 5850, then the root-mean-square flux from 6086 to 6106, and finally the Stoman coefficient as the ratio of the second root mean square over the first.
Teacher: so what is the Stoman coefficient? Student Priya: 0.91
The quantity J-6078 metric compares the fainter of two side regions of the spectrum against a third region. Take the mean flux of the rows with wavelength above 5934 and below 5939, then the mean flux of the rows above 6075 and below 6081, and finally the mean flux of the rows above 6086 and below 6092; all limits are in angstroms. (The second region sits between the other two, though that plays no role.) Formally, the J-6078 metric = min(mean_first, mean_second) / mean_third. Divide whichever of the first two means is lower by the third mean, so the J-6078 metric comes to 1.03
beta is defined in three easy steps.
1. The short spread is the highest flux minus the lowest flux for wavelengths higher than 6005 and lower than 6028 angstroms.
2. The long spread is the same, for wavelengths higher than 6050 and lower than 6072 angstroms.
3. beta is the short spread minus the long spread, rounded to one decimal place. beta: -1.2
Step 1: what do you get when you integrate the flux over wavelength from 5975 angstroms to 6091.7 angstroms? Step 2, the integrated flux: 6985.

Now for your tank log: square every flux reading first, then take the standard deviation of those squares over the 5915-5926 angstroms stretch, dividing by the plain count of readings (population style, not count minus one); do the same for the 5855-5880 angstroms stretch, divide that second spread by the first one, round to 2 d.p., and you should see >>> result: 0.74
